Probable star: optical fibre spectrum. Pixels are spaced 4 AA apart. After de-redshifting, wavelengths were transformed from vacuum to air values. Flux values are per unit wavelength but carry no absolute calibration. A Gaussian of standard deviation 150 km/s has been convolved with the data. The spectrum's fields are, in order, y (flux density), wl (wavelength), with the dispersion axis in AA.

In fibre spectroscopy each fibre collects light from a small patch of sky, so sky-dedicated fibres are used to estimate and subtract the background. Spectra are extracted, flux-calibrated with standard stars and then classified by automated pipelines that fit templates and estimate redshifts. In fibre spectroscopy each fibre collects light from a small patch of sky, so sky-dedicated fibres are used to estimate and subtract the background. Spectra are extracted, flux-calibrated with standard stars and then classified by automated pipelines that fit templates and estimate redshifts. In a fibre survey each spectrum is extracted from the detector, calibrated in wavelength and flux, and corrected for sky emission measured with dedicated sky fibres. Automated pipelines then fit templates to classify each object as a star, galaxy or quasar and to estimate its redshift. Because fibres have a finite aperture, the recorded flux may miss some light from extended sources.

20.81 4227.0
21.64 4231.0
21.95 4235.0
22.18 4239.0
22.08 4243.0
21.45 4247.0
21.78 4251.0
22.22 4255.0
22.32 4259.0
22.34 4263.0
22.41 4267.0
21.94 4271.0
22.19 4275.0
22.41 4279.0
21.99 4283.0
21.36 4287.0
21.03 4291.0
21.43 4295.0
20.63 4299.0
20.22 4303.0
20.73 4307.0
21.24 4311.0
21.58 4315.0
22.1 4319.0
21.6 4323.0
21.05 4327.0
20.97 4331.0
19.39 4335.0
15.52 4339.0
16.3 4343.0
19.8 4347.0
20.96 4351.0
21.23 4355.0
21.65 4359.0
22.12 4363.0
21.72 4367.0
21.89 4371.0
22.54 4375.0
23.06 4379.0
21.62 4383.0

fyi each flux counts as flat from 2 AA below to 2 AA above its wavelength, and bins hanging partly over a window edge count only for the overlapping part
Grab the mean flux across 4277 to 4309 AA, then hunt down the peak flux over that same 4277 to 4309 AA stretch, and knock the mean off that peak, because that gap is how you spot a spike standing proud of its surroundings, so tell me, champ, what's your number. 1.2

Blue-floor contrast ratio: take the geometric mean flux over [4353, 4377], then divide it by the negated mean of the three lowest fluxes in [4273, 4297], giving -1.03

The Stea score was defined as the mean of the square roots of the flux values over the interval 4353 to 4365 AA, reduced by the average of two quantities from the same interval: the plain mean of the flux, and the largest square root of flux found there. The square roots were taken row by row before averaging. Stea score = -8.5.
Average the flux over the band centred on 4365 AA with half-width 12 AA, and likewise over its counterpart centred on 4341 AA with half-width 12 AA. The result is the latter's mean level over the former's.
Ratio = 0.86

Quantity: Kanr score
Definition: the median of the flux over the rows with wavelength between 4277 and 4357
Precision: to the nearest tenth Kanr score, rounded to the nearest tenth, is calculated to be 21.0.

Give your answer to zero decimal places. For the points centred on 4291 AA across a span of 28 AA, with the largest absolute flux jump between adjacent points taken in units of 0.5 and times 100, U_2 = 160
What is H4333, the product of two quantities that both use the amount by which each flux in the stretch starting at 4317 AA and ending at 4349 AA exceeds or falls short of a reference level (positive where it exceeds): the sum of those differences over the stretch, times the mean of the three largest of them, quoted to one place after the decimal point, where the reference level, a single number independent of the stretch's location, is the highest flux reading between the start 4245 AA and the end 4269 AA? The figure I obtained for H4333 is 18.6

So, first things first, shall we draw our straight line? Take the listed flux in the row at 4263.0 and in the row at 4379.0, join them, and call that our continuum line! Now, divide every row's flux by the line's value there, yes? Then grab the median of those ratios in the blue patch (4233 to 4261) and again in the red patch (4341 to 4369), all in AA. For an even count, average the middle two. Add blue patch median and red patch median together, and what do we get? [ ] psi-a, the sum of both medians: 1.92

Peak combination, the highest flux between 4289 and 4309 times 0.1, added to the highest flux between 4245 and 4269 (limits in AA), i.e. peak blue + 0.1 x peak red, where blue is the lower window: 24.6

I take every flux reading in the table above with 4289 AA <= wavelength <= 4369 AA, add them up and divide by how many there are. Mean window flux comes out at 20.6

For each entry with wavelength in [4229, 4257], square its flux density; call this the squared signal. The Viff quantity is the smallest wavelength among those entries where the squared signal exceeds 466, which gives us 4231.0 AA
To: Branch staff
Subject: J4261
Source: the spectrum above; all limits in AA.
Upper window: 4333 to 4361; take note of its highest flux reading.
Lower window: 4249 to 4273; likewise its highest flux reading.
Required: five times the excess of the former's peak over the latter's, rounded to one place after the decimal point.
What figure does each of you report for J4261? -3.8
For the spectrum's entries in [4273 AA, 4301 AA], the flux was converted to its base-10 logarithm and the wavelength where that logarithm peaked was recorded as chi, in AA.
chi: 4279.0 AA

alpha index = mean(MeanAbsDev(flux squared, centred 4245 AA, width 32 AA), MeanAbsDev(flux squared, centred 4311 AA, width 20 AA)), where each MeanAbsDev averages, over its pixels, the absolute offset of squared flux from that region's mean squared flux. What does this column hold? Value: 17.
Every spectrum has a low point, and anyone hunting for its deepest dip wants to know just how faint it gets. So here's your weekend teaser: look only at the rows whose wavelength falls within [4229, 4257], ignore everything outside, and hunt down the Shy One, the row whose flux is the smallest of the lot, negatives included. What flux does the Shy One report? 21.45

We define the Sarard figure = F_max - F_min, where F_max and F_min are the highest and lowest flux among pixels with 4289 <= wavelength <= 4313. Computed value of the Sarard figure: 1.2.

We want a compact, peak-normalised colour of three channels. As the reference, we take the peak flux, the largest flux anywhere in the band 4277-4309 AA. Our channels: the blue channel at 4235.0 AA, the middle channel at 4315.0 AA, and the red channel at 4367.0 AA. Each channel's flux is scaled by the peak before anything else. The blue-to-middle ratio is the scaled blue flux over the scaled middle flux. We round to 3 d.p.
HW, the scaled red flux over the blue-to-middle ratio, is 0.953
